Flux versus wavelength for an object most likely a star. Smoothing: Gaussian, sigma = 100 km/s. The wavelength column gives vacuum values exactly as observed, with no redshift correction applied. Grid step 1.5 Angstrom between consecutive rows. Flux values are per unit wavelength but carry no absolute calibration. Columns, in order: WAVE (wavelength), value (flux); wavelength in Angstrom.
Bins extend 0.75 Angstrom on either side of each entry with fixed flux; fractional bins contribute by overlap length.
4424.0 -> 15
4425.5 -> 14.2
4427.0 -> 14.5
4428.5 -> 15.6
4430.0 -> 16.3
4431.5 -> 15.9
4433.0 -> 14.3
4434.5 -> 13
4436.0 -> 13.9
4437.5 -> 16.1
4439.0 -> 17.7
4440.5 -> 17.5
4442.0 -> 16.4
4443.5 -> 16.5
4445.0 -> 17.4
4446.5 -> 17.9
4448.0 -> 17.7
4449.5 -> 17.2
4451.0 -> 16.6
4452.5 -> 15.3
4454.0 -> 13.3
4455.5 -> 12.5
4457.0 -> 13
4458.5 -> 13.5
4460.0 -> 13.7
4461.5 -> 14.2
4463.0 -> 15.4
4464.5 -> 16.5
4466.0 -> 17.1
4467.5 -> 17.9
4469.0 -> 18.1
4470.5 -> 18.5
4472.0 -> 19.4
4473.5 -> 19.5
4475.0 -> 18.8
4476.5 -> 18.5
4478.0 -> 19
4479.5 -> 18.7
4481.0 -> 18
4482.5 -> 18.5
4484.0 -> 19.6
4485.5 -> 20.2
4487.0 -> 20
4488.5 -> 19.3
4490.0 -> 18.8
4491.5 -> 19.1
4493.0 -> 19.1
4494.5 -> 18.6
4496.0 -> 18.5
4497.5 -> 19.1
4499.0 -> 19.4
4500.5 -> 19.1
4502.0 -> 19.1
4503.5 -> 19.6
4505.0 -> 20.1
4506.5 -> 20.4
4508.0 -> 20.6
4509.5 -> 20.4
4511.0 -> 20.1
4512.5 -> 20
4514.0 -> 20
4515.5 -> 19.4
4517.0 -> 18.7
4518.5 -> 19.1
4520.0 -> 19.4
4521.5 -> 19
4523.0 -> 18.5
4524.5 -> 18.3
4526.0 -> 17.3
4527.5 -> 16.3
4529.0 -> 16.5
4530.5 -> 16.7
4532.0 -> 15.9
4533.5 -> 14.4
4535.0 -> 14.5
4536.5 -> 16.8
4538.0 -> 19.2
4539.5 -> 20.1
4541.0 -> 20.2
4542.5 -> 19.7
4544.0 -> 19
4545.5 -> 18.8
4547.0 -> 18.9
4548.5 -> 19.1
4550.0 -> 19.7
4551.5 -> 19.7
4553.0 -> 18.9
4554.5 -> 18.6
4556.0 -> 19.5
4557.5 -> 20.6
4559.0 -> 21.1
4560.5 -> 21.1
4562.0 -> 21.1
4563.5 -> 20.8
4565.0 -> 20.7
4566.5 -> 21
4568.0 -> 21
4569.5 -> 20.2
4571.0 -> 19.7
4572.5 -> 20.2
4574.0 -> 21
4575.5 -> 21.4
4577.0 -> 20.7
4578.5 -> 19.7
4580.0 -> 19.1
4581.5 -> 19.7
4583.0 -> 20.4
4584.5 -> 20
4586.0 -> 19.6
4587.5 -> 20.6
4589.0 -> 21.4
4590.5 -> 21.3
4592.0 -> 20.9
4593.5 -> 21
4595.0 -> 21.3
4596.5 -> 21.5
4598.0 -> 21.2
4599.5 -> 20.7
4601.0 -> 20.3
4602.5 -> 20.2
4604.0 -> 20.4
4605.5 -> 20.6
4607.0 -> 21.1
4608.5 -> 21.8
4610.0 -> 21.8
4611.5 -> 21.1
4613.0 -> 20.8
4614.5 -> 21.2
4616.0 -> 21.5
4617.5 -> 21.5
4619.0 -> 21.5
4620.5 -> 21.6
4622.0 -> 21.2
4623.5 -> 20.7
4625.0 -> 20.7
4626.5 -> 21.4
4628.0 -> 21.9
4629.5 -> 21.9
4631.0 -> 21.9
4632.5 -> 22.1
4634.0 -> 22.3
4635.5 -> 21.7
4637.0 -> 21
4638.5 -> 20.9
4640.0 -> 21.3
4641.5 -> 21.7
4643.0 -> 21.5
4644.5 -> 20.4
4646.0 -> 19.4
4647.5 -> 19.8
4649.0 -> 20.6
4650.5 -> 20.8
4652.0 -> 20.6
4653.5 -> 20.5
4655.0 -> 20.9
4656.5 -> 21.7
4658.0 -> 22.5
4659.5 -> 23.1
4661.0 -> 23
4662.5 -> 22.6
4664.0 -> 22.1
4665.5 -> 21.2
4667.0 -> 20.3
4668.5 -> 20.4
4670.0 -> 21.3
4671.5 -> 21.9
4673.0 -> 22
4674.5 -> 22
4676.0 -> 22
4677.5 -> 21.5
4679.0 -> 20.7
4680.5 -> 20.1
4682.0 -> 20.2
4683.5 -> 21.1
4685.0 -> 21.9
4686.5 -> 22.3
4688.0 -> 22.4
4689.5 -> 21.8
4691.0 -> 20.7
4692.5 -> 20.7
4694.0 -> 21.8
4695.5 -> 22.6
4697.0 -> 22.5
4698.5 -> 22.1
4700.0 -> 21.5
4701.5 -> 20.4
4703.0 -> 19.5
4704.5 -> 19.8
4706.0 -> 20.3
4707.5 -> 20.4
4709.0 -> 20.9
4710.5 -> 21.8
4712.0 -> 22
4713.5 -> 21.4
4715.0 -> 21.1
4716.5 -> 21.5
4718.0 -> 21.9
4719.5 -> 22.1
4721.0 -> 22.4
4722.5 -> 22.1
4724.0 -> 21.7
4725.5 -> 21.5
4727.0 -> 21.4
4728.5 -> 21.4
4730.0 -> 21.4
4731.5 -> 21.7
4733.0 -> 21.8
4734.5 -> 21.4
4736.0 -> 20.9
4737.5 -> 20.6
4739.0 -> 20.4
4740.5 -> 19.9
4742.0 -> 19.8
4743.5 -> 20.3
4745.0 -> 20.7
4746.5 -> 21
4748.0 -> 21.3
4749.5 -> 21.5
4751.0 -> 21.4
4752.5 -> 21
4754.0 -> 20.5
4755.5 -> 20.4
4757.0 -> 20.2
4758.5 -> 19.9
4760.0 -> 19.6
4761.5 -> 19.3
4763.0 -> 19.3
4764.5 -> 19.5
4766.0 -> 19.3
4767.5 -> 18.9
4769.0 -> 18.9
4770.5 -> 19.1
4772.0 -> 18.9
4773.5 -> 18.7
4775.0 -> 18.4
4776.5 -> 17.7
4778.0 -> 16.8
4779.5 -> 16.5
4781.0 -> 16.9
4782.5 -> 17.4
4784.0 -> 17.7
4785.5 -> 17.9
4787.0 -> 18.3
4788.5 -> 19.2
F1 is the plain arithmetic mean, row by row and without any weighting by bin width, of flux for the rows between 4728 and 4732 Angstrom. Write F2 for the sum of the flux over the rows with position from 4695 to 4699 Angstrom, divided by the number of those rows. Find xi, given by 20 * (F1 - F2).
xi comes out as -18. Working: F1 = 21.5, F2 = 22.4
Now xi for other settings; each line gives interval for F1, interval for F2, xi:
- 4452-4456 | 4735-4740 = -139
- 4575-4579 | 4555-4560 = 4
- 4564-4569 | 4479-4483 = 50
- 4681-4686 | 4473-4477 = 43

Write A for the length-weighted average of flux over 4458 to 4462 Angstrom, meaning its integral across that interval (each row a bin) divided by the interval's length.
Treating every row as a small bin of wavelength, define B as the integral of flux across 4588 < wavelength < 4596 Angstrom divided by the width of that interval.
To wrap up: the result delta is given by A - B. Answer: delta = -7.4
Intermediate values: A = 13.8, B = 21.2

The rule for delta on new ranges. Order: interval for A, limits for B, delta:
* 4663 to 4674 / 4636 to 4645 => 0.2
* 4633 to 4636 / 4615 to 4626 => 0.8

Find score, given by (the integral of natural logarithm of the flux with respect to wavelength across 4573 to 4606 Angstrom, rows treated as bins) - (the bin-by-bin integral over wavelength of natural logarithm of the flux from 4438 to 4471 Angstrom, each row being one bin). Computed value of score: 8.4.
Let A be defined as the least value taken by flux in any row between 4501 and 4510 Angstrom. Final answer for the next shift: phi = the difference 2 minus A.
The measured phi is -17.1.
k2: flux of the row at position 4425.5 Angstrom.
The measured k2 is 14.2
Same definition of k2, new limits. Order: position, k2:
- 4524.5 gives 18.3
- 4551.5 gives 19.7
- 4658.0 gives 22.5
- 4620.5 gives 21.6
